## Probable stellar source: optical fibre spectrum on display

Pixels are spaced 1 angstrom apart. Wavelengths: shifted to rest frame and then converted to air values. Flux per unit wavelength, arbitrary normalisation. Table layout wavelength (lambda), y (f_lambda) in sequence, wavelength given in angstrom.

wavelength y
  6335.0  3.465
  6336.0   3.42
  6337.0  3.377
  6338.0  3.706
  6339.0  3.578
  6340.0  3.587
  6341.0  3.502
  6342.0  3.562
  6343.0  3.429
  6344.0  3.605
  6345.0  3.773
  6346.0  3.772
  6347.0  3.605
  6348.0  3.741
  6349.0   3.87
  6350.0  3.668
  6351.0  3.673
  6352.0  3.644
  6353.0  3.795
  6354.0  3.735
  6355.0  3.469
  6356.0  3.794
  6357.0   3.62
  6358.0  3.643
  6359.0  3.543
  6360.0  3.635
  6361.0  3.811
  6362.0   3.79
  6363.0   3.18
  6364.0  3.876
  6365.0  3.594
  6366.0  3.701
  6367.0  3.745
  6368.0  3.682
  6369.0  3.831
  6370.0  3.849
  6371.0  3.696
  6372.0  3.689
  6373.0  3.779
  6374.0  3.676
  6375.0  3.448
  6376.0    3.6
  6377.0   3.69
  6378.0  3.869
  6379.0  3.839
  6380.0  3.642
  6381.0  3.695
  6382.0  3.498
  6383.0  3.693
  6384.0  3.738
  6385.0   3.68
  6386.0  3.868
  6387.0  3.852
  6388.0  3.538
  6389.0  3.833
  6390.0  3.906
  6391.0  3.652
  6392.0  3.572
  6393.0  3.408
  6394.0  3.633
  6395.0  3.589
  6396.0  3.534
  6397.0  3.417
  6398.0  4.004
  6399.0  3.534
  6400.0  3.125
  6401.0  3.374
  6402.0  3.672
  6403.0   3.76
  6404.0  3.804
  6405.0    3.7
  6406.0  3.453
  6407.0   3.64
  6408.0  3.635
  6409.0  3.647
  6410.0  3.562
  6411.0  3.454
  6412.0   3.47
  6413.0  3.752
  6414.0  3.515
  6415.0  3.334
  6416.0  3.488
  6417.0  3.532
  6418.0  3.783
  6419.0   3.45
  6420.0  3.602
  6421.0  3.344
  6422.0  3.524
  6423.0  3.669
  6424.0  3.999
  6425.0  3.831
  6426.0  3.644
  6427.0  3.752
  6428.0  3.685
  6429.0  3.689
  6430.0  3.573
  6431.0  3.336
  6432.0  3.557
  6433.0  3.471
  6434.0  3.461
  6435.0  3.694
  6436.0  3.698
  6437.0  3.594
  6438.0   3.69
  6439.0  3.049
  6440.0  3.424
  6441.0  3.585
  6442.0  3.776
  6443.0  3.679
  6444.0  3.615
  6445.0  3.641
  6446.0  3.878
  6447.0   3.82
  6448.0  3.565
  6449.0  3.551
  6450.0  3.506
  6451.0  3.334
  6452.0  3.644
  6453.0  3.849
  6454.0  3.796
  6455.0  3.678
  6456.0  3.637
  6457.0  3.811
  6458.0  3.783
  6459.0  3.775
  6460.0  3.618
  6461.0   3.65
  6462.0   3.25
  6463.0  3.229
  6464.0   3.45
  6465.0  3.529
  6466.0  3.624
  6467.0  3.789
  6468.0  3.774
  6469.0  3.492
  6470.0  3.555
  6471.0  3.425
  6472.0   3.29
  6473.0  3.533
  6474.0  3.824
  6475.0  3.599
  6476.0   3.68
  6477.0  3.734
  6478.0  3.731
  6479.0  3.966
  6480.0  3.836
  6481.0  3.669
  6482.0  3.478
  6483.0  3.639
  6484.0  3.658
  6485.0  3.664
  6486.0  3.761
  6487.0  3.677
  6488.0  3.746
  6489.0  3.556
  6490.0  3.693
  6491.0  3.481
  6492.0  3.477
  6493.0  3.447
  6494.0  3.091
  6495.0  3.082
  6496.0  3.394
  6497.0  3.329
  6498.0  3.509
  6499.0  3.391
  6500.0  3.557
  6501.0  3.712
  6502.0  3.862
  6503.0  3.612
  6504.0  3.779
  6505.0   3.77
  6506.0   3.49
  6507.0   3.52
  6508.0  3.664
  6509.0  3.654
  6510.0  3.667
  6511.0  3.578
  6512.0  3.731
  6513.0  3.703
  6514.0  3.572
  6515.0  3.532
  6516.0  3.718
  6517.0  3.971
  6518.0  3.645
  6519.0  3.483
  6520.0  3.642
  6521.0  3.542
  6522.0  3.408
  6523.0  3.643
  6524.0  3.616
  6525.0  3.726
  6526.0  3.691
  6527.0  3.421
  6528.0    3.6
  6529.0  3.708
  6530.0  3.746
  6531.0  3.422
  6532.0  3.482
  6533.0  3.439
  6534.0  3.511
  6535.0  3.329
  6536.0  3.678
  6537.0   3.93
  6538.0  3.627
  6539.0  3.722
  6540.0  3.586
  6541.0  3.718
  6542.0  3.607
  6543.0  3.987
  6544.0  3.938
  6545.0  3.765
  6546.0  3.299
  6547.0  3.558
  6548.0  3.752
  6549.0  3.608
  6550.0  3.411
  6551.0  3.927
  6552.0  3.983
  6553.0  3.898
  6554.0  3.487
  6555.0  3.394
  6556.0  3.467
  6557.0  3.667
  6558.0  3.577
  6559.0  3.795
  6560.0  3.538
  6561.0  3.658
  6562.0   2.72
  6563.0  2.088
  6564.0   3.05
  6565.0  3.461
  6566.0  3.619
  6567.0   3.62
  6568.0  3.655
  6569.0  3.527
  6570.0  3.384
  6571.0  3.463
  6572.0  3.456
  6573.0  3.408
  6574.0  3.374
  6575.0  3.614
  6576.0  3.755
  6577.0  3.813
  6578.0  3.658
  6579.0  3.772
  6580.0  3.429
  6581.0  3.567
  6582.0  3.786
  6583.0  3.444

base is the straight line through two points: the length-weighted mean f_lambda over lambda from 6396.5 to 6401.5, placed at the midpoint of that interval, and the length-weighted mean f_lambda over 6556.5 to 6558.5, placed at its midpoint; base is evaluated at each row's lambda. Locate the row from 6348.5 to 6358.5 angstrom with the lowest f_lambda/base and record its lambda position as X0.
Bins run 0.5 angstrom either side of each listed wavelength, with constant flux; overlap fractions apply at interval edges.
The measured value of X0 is 6355.0 angstrom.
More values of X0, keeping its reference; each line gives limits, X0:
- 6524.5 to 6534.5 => 6531.0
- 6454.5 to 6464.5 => 6463.0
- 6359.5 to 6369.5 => 6363.0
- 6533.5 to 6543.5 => 6535.0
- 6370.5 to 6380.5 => 6375.0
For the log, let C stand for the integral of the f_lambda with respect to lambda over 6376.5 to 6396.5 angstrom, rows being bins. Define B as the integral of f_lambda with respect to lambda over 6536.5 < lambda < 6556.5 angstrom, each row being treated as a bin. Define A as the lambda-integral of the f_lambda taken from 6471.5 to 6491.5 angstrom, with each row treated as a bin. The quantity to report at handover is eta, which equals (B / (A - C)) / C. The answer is -1.9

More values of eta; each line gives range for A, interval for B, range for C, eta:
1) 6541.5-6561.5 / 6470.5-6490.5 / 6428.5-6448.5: 0.7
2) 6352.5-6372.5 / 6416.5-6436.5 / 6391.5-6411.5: 0.5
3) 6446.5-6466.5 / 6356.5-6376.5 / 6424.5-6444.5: 3.5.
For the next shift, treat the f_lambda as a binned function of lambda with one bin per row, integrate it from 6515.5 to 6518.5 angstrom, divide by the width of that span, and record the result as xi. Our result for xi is 3.78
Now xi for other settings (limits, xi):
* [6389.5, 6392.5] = 3.71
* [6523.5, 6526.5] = 3.68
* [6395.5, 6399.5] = 3.62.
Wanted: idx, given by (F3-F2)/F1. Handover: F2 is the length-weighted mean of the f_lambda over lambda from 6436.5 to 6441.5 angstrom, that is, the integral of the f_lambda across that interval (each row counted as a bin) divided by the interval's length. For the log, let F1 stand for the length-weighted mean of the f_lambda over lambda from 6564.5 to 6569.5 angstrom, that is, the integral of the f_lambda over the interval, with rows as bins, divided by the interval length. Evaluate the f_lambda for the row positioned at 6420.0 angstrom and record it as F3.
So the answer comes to 0.037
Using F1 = 3.58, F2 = 3.47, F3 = 3.602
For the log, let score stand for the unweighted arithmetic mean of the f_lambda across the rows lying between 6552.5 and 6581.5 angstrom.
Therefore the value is 3.48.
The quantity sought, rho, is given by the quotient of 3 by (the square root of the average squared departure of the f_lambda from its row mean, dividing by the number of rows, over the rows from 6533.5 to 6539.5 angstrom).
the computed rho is 16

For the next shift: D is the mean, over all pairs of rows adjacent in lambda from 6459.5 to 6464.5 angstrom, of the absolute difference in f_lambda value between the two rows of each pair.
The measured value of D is 0.17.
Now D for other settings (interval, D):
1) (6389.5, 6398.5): 0.19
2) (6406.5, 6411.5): 0.05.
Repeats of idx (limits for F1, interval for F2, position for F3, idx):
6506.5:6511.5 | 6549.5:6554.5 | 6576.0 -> 0.004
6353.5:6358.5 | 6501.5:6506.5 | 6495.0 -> -0.170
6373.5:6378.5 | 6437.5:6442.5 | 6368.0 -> 0.048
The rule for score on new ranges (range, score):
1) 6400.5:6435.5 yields 3.60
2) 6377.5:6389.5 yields 3.73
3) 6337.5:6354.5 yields 3.66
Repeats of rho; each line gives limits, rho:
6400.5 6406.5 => 19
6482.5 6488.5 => 65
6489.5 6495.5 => 14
